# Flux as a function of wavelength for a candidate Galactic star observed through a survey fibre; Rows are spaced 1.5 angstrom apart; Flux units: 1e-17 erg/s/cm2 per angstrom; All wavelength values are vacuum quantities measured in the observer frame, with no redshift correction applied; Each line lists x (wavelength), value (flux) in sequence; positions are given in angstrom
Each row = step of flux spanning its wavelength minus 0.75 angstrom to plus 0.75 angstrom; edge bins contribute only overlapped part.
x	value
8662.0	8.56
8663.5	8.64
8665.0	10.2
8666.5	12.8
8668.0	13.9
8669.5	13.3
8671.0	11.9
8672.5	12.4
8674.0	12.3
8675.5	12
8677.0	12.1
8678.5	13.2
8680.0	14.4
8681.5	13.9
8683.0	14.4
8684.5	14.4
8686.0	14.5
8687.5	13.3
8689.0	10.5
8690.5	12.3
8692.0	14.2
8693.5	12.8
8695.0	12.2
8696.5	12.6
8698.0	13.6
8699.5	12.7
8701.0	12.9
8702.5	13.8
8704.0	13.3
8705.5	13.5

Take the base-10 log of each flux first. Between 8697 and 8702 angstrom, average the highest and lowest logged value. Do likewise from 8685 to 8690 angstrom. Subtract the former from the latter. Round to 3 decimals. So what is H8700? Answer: -0.027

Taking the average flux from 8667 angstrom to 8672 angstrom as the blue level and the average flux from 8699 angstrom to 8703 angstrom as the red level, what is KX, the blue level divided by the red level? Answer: 0.99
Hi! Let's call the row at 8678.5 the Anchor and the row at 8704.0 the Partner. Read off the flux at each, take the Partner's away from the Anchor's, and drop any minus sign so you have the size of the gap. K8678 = 0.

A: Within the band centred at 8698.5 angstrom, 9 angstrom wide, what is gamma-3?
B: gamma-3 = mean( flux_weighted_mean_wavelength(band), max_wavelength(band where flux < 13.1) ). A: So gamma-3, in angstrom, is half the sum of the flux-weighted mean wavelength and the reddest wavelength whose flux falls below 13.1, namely 8699.9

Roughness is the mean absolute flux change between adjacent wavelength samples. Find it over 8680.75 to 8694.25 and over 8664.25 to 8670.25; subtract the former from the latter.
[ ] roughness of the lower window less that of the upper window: 0.2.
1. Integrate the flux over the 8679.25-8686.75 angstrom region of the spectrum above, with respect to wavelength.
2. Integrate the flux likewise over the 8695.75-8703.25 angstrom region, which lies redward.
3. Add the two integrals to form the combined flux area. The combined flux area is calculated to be 205.8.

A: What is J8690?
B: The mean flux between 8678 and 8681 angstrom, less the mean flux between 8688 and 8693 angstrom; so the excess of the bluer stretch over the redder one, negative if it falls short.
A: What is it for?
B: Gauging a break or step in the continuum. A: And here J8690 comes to 1.5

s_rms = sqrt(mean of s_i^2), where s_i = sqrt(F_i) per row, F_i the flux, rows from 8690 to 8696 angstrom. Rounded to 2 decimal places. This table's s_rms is 3.59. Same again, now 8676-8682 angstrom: 3.66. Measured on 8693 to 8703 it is 3.60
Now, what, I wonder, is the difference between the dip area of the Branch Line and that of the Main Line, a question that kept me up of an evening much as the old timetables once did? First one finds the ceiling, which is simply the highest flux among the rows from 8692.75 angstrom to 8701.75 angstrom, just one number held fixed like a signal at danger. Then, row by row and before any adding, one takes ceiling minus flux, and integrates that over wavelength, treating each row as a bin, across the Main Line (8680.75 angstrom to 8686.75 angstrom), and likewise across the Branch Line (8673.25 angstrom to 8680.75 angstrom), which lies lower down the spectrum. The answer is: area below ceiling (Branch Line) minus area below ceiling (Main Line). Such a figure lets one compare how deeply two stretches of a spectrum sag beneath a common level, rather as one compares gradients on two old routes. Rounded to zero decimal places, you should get 10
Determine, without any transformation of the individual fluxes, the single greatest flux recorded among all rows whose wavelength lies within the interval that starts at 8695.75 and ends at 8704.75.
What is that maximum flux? 13.8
